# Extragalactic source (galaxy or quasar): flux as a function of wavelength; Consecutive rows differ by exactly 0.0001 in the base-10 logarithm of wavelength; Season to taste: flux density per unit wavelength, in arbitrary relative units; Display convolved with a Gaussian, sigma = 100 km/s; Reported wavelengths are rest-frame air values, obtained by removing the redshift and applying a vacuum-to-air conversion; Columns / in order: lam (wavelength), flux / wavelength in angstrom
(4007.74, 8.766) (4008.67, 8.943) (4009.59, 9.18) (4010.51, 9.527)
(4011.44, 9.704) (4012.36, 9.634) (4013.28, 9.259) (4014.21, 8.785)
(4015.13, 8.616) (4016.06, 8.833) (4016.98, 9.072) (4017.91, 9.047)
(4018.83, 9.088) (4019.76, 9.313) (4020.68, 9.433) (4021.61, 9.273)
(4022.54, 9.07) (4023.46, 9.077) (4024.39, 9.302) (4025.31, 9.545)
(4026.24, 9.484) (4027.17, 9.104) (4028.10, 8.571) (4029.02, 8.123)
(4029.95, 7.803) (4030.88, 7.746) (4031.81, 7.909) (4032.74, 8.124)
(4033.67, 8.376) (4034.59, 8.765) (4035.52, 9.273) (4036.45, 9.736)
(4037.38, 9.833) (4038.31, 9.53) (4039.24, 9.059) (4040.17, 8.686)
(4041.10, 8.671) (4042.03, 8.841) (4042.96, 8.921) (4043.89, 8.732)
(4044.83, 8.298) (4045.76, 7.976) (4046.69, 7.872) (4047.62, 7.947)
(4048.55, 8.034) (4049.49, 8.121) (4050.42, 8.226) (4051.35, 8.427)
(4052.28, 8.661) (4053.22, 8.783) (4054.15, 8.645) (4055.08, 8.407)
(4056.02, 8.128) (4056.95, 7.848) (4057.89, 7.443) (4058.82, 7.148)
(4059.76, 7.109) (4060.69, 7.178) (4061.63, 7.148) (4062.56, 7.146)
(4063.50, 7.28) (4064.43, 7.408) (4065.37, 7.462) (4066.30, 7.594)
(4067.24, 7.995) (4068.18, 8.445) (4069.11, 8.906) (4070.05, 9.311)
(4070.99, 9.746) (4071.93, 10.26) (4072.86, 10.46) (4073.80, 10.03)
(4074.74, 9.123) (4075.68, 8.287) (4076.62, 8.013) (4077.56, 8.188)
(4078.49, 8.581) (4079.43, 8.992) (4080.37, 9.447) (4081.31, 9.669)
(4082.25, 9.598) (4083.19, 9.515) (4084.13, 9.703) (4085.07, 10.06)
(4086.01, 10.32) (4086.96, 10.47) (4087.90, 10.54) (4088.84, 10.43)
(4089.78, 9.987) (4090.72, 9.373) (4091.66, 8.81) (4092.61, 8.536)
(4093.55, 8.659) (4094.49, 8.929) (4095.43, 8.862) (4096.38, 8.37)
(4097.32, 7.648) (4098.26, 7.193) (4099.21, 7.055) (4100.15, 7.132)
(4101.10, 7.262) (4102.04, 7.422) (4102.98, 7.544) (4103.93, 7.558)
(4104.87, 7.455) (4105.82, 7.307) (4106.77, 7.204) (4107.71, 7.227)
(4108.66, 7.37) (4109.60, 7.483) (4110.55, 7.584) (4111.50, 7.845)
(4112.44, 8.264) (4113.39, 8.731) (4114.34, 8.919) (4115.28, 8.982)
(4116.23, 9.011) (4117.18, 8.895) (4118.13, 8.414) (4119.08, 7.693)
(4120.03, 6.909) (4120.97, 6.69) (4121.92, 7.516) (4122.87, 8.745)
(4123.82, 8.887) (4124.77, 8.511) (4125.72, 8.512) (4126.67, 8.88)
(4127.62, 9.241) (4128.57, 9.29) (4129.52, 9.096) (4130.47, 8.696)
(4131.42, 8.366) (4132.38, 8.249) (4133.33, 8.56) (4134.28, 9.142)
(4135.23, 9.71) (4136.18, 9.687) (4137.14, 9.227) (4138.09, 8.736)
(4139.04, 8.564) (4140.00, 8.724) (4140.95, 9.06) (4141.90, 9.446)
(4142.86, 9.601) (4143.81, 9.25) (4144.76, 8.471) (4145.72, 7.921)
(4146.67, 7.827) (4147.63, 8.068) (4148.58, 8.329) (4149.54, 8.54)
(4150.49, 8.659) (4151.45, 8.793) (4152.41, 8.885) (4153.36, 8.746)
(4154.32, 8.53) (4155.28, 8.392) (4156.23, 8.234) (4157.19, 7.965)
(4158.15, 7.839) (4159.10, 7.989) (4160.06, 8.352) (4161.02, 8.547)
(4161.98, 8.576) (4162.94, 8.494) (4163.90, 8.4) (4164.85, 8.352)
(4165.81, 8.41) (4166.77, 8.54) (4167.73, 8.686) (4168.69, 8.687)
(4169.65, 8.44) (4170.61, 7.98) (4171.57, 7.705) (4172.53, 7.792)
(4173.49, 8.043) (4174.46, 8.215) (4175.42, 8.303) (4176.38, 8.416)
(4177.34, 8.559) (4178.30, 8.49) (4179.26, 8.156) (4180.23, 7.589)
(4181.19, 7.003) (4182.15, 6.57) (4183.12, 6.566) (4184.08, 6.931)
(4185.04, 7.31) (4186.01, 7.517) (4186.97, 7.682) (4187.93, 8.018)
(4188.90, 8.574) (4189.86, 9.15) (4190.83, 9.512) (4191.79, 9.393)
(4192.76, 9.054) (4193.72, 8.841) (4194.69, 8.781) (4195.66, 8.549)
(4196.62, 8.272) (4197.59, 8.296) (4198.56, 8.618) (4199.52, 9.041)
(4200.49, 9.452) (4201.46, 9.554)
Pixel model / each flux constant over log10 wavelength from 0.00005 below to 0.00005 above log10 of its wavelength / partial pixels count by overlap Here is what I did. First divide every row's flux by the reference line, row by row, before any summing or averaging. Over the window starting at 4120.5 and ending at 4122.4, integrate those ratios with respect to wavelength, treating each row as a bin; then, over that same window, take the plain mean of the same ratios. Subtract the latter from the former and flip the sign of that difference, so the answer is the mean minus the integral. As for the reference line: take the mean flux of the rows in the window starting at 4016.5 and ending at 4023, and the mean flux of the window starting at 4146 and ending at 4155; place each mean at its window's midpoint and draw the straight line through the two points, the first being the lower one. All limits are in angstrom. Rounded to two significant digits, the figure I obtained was -0.74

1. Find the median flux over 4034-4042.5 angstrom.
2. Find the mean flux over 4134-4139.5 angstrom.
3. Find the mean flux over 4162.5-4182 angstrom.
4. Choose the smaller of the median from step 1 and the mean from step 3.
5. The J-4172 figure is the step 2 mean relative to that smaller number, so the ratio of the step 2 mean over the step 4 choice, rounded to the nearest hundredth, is 1.12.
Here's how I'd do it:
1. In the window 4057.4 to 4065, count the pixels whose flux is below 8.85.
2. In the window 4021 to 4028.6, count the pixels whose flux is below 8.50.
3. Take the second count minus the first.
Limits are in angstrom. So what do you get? -8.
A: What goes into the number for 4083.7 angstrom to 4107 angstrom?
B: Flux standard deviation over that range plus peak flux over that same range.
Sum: 11.8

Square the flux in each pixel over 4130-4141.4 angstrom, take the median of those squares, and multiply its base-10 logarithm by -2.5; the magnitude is -4.71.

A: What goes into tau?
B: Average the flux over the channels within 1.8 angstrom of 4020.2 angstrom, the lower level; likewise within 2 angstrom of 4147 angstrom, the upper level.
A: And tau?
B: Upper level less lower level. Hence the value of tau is -1.2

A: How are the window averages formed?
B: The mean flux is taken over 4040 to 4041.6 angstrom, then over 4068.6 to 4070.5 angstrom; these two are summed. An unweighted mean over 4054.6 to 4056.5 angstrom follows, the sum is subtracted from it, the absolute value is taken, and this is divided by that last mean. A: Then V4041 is 1.15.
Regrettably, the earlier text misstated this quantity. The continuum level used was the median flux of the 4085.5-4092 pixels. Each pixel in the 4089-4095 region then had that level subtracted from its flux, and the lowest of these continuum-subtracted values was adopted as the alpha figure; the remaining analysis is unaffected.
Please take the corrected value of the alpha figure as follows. -1.78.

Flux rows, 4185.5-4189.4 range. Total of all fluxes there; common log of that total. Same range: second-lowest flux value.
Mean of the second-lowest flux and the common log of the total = 4.6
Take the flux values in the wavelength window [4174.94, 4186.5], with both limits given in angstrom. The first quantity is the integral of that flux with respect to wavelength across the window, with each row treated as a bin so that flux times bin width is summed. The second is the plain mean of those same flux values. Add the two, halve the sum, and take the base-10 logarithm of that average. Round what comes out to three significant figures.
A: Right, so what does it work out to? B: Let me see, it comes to 1.68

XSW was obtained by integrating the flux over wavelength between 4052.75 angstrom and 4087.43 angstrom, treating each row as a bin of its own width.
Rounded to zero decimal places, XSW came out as 300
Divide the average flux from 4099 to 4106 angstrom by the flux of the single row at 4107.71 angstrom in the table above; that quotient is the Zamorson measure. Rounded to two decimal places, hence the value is 1.02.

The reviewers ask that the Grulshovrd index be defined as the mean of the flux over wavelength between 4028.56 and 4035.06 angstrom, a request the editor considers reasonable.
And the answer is 8.1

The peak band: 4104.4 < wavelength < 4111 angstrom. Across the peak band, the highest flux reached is 7.584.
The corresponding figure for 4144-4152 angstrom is 8.793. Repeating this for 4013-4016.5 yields 9.259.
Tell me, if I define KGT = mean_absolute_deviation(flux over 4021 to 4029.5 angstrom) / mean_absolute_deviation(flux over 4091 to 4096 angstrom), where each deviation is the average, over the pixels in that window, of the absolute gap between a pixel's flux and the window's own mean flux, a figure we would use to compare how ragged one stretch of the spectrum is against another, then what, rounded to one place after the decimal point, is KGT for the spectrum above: 2.5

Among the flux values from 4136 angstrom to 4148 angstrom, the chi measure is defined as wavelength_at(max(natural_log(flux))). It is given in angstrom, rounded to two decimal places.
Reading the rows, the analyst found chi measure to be 4136.18 angstrom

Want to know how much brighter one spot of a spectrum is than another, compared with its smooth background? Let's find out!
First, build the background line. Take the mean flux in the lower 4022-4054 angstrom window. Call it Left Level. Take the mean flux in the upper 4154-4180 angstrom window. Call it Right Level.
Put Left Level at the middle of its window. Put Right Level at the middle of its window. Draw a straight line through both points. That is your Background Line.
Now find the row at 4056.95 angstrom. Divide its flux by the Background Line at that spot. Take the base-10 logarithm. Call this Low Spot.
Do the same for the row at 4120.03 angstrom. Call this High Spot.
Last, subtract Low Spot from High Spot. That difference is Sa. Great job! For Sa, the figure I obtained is -0.046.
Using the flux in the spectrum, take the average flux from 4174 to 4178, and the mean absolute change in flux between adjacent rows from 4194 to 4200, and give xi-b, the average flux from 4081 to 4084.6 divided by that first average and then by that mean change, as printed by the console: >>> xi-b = 4.5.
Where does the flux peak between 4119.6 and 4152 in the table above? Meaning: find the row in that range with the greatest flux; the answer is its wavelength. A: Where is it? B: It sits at 4135.23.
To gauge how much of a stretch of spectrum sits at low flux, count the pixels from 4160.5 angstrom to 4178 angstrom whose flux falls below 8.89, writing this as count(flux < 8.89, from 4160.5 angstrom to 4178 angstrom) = 18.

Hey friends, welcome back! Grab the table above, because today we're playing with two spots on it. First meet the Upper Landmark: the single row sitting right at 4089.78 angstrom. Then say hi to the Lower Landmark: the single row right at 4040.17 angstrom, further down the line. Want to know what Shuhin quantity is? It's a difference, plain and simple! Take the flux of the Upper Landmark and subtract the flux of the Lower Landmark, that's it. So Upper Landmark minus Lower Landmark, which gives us 1.3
